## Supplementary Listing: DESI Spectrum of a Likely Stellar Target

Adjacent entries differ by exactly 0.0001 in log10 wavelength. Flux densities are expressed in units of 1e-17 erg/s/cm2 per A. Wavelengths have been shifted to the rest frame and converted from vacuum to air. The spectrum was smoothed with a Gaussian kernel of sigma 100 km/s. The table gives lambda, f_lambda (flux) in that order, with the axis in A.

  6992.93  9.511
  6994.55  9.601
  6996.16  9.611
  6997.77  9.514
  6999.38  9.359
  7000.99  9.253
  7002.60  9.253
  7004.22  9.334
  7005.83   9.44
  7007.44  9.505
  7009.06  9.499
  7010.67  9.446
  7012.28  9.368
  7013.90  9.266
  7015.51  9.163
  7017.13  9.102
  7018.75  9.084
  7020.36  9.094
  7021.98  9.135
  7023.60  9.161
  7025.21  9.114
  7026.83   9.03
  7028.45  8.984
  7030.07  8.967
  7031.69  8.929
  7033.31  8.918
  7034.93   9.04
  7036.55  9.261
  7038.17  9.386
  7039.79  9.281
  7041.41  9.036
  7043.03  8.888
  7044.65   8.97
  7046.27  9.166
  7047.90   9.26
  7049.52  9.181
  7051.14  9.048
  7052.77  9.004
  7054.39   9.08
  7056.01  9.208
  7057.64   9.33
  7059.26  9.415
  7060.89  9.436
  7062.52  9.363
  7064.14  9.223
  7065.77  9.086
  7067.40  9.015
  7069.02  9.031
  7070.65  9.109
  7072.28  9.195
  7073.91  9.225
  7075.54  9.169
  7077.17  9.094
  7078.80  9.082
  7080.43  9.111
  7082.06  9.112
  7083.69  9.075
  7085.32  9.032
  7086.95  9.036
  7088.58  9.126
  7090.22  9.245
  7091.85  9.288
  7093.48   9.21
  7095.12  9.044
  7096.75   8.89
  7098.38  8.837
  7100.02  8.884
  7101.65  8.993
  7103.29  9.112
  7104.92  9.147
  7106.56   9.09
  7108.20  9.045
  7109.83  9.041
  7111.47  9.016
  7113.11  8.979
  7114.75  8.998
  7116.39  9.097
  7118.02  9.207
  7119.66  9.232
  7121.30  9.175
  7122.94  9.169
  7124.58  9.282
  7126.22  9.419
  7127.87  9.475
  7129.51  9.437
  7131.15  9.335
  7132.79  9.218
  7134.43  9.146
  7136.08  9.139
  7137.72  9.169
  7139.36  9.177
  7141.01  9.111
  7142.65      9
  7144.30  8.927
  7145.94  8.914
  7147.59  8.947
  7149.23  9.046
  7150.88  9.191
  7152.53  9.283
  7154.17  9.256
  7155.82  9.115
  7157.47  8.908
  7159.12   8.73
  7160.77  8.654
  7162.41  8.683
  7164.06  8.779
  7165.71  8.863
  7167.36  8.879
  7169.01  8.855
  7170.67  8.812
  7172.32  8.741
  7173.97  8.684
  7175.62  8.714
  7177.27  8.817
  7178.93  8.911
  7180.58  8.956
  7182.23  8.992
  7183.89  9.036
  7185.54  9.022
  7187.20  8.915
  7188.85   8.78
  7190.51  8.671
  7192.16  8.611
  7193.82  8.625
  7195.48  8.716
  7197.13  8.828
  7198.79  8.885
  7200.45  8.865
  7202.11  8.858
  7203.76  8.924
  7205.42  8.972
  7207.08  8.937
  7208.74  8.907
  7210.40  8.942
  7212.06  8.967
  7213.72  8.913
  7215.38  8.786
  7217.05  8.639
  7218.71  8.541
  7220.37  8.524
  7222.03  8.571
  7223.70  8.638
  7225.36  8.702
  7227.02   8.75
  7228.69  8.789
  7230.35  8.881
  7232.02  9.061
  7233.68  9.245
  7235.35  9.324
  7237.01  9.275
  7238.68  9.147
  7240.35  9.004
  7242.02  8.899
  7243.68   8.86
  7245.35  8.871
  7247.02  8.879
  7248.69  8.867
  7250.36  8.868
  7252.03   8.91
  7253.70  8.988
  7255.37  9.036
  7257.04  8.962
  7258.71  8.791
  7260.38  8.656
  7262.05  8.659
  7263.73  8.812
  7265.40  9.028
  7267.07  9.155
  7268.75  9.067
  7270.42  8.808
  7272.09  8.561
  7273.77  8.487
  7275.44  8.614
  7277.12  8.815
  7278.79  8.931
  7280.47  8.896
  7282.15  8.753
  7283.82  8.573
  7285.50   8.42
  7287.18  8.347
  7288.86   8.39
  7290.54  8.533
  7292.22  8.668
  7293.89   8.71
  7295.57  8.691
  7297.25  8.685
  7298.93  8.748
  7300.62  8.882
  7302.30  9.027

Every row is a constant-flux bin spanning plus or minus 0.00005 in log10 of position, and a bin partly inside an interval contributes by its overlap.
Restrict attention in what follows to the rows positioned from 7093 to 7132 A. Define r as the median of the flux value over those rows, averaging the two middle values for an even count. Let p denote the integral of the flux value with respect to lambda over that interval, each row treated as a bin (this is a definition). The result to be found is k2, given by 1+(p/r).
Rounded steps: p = 356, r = 9.10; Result 40.1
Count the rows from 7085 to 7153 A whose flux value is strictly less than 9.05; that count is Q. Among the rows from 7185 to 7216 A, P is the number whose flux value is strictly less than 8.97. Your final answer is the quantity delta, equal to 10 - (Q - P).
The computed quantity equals 10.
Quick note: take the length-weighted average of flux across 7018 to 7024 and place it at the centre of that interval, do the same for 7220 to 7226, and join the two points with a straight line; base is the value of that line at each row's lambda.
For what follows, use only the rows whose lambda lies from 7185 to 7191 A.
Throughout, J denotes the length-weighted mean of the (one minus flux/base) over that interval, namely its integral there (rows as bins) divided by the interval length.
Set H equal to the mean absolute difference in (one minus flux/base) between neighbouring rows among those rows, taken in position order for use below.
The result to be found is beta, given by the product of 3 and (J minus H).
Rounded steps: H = 0.013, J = -0.017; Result -0.09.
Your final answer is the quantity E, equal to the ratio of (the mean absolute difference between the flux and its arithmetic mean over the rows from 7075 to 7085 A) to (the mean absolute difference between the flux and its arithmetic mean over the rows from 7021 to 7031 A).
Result 0.3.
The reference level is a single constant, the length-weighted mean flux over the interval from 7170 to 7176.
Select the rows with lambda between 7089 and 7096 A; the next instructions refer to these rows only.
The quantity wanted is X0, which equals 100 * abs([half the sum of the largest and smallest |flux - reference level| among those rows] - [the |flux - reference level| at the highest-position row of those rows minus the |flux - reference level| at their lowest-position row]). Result 62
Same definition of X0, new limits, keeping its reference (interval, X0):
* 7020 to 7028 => 41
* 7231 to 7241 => 48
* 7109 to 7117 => 24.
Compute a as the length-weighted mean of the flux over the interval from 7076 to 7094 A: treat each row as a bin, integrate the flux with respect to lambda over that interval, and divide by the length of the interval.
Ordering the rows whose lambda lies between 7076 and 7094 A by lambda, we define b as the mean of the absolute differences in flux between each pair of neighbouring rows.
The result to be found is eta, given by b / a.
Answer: 0.0050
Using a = 9.13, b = 0.046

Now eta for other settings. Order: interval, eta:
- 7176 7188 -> 0.0063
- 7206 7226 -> 0.0074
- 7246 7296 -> 0.0123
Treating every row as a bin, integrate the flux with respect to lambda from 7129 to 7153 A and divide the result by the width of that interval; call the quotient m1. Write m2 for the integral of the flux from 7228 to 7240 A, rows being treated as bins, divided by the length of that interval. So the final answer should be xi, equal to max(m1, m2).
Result 9.13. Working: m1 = 9.13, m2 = 9.10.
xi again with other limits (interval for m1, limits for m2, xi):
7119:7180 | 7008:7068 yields 9.16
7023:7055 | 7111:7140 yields 9.21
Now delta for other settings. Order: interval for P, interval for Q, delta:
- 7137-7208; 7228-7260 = 26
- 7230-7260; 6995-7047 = 11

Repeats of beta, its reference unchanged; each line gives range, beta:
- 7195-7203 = -0.07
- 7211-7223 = -0.06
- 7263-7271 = -0.23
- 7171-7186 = -0.07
